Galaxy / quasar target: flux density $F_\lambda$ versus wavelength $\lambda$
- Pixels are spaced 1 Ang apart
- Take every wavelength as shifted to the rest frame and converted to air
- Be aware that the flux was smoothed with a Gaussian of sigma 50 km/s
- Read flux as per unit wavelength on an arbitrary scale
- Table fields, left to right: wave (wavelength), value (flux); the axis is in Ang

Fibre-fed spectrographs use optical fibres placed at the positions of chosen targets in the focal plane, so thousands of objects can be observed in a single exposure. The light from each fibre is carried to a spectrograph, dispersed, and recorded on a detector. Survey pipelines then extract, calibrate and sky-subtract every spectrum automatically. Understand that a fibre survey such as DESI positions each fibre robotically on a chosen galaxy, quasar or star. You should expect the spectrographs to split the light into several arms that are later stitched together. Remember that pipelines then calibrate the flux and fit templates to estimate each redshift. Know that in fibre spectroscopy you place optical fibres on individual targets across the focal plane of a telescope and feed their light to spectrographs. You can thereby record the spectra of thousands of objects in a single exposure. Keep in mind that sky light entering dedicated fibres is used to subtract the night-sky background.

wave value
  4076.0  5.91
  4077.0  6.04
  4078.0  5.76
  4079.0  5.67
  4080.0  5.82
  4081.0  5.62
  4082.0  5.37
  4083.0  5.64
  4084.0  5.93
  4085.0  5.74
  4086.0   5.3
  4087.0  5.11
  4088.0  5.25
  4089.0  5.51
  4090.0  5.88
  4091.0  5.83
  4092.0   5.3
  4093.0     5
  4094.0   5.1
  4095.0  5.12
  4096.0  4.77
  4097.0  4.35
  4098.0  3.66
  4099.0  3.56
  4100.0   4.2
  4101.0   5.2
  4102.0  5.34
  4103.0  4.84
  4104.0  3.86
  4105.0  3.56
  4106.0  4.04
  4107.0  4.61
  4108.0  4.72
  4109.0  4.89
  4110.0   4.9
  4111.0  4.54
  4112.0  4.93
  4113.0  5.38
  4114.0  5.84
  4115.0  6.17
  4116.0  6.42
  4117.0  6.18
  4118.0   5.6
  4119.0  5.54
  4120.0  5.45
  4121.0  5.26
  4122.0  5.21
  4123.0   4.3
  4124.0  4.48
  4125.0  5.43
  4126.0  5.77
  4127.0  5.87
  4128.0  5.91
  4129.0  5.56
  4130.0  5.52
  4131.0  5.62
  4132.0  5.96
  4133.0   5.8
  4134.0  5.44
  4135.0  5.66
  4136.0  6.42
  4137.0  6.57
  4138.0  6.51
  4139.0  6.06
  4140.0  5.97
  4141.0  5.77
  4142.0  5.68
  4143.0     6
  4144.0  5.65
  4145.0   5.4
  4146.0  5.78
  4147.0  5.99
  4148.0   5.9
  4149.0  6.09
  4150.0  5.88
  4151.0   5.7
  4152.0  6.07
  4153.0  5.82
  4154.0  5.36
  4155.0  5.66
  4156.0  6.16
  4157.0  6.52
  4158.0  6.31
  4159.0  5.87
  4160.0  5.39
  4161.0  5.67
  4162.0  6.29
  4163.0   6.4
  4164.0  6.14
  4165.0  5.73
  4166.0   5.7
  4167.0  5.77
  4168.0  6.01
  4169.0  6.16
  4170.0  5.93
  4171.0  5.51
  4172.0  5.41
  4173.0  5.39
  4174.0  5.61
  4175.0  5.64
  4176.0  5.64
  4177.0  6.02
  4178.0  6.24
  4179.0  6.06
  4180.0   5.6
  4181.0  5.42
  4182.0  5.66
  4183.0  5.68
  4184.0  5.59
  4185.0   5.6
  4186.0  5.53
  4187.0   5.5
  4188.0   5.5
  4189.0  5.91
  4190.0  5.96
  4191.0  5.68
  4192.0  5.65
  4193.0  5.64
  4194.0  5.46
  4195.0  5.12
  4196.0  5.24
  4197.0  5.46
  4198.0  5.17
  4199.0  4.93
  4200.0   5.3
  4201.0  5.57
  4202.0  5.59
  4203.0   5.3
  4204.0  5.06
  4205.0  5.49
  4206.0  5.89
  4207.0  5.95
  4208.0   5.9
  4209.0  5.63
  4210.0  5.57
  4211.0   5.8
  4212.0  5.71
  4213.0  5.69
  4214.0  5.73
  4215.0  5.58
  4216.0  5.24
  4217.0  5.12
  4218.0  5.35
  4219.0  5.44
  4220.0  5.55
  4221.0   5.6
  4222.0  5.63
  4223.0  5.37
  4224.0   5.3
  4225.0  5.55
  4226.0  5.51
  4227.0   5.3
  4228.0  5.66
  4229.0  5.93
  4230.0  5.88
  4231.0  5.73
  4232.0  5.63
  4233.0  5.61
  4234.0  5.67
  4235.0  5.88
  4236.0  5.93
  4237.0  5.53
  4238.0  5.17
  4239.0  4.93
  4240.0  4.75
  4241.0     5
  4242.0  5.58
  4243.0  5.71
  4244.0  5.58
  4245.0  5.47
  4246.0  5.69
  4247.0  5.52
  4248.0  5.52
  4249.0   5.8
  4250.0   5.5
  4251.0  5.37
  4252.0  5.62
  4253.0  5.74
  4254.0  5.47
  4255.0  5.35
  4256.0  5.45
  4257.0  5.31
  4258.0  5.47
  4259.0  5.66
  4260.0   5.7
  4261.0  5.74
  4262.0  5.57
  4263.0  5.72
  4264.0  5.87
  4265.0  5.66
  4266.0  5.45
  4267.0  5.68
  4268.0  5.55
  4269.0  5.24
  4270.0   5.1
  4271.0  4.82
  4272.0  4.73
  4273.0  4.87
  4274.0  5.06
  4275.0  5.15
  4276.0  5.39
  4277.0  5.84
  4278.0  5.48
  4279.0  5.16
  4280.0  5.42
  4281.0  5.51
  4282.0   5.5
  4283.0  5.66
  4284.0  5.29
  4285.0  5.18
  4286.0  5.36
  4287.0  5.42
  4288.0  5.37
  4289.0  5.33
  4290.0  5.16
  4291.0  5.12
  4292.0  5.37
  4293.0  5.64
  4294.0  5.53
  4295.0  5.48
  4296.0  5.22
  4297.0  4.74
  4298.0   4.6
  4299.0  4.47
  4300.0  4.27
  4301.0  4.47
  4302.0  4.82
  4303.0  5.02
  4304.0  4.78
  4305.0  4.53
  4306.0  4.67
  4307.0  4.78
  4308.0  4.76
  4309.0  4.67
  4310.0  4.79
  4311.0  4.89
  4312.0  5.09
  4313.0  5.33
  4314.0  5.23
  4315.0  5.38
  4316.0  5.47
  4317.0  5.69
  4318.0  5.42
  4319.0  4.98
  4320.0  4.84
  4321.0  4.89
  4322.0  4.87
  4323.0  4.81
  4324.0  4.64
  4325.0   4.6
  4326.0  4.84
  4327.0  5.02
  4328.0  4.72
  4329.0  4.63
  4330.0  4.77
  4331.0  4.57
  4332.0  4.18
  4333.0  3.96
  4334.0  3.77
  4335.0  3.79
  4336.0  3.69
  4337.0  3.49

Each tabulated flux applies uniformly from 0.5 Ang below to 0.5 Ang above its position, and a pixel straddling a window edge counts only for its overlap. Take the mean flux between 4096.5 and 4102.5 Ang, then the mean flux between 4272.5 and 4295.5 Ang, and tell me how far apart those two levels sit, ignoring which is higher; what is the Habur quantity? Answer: 0.98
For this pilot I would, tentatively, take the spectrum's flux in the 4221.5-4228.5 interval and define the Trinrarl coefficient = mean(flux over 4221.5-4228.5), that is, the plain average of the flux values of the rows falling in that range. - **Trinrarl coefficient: 5.47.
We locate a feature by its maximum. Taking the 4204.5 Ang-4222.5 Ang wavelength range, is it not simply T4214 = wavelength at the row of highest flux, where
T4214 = 4207.0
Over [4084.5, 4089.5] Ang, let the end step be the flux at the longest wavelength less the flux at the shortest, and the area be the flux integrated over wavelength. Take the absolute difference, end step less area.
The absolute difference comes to 27.1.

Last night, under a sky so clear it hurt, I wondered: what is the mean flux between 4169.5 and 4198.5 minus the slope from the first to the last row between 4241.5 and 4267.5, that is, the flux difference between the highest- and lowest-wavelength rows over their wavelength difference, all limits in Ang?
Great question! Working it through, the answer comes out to 5.61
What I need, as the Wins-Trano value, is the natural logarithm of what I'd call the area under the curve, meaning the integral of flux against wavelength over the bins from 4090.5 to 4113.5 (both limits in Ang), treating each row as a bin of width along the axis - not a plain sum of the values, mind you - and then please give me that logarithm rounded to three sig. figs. 4.68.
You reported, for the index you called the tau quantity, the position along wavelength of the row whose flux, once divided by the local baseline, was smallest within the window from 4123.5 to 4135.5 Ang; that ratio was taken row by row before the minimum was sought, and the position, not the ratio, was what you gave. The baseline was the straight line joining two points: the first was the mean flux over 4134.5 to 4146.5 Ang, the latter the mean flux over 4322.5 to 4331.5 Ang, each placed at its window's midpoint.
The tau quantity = 4124.0 Ang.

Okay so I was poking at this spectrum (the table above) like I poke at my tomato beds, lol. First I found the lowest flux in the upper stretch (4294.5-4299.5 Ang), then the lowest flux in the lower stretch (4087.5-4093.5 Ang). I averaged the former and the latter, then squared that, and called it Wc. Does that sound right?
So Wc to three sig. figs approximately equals 22.4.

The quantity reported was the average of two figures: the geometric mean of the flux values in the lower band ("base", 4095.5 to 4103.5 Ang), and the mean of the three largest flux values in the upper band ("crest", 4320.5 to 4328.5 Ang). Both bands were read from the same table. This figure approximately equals 4.7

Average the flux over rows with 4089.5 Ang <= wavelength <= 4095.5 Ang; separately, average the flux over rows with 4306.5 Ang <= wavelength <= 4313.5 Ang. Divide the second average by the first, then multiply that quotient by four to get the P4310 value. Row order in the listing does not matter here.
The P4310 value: 3.65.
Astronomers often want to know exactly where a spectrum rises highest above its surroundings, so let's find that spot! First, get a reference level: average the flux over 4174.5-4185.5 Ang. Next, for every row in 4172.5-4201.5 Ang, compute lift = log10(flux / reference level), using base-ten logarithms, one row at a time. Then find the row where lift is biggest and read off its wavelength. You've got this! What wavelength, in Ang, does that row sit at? 4178.0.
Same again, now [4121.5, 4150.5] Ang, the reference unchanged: 4137.0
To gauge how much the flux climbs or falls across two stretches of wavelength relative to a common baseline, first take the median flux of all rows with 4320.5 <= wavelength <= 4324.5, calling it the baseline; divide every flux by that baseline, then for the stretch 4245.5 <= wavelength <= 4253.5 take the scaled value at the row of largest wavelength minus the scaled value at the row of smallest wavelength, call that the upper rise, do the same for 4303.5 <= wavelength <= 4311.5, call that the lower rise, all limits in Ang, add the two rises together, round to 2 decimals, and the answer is 0.03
